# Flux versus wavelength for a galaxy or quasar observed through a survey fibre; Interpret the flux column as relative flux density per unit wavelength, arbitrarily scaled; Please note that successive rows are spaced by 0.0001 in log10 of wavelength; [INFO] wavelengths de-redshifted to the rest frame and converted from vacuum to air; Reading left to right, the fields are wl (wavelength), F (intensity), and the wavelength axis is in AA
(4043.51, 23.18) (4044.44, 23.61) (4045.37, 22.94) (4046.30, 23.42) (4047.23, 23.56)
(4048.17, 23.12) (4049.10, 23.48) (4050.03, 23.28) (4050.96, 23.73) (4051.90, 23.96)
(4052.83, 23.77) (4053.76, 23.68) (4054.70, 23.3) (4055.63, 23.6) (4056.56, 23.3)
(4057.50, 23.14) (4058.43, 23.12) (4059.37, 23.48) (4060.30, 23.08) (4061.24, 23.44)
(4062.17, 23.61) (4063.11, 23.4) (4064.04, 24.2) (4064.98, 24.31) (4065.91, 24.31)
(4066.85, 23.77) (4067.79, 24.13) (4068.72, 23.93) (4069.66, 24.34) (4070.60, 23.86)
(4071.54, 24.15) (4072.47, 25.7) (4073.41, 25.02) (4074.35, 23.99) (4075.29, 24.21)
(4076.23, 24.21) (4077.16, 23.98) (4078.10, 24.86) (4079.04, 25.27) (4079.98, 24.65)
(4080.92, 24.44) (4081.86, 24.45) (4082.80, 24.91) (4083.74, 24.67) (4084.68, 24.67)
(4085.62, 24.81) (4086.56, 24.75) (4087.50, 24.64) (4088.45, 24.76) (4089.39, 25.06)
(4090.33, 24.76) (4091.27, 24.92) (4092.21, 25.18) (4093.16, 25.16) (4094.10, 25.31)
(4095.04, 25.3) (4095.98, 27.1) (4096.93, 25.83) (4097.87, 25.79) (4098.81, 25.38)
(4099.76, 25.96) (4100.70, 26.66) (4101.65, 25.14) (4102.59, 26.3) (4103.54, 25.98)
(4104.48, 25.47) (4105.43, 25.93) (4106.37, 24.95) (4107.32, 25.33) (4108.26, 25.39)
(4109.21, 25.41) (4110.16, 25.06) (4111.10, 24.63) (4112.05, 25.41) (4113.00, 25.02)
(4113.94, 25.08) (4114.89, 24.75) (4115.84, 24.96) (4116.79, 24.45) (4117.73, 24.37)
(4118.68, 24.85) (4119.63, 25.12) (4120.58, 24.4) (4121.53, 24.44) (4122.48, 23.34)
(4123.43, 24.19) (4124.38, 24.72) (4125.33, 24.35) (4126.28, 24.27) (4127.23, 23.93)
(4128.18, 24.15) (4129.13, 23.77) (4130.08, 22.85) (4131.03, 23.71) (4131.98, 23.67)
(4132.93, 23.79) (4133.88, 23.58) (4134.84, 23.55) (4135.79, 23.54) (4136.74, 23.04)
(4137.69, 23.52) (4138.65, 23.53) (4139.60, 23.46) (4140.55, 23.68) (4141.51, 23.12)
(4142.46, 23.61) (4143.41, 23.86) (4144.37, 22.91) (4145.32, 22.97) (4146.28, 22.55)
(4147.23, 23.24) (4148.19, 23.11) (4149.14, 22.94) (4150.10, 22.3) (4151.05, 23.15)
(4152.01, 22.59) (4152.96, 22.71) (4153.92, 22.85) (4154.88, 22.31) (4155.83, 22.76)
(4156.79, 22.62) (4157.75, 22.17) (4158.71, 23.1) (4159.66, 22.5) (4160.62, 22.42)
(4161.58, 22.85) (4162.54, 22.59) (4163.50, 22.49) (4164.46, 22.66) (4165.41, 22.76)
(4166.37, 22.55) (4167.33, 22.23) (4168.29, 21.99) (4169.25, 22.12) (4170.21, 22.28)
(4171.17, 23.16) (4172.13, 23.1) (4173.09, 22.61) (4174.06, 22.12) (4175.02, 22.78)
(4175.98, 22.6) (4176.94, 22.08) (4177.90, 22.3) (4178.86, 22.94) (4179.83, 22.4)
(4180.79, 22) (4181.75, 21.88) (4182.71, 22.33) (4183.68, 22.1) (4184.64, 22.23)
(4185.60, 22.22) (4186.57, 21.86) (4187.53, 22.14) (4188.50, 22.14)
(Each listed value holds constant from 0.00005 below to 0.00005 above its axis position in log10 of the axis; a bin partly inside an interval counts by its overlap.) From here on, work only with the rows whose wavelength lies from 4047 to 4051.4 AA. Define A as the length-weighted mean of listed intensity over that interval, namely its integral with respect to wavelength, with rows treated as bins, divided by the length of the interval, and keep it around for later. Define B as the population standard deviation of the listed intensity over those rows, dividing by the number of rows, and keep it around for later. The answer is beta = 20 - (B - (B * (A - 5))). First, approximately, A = 23.4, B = 0.21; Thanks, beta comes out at 23.7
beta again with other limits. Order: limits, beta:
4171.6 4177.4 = 25.9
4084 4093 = 23.2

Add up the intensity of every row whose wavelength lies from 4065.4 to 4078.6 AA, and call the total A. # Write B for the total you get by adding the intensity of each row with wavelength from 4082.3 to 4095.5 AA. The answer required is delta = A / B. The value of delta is 0.98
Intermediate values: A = 340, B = 349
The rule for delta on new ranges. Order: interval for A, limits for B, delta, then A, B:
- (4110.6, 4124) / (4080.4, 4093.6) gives 0.99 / 345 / 347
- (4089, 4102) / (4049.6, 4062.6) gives 1.09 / 358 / 328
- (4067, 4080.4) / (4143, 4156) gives 1.07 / 342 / 320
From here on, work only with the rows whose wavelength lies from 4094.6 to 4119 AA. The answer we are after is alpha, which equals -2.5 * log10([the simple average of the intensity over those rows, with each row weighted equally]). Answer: -3.512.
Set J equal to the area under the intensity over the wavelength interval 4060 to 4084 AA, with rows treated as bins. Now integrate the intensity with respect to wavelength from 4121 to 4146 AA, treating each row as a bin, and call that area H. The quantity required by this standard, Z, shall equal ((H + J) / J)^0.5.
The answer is 1.42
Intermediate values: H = 592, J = 582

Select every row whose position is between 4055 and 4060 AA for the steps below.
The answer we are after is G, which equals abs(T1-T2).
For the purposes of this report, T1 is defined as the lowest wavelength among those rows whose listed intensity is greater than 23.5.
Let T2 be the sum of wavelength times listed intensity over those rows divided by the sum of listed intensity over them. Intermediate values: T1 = 4055.63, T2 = 4057.5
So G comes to 1.9 AA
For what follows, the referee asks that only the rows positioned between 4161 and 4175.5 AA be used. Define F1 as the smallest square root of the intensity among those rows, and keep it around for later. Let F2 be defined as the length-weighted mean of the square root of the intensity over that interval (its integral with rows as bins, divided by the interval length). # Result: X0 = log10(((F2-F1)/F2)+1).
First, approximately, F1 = 4.69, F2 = 4.75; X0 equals 0.005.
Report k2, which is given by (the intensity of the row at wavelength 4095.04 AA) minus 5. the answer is 20.3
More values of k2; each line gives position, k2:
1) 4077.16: 19.0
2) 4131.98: 18.7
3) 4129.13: 18.8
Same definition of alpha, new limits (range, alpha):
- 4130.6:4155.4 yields -3.414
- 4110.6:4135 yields -3.463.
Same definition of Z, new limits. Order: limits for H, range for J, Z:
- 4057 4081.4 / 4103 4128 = 1.40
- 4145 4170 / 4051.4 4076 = 1.40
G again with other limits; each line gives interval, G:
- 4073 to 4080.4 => 3.3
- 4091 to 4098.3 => 3.3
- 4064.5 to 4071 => 2.8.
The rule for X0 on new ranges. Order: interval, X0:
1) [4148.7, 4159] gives 0.005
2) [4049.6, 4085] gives 0.009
